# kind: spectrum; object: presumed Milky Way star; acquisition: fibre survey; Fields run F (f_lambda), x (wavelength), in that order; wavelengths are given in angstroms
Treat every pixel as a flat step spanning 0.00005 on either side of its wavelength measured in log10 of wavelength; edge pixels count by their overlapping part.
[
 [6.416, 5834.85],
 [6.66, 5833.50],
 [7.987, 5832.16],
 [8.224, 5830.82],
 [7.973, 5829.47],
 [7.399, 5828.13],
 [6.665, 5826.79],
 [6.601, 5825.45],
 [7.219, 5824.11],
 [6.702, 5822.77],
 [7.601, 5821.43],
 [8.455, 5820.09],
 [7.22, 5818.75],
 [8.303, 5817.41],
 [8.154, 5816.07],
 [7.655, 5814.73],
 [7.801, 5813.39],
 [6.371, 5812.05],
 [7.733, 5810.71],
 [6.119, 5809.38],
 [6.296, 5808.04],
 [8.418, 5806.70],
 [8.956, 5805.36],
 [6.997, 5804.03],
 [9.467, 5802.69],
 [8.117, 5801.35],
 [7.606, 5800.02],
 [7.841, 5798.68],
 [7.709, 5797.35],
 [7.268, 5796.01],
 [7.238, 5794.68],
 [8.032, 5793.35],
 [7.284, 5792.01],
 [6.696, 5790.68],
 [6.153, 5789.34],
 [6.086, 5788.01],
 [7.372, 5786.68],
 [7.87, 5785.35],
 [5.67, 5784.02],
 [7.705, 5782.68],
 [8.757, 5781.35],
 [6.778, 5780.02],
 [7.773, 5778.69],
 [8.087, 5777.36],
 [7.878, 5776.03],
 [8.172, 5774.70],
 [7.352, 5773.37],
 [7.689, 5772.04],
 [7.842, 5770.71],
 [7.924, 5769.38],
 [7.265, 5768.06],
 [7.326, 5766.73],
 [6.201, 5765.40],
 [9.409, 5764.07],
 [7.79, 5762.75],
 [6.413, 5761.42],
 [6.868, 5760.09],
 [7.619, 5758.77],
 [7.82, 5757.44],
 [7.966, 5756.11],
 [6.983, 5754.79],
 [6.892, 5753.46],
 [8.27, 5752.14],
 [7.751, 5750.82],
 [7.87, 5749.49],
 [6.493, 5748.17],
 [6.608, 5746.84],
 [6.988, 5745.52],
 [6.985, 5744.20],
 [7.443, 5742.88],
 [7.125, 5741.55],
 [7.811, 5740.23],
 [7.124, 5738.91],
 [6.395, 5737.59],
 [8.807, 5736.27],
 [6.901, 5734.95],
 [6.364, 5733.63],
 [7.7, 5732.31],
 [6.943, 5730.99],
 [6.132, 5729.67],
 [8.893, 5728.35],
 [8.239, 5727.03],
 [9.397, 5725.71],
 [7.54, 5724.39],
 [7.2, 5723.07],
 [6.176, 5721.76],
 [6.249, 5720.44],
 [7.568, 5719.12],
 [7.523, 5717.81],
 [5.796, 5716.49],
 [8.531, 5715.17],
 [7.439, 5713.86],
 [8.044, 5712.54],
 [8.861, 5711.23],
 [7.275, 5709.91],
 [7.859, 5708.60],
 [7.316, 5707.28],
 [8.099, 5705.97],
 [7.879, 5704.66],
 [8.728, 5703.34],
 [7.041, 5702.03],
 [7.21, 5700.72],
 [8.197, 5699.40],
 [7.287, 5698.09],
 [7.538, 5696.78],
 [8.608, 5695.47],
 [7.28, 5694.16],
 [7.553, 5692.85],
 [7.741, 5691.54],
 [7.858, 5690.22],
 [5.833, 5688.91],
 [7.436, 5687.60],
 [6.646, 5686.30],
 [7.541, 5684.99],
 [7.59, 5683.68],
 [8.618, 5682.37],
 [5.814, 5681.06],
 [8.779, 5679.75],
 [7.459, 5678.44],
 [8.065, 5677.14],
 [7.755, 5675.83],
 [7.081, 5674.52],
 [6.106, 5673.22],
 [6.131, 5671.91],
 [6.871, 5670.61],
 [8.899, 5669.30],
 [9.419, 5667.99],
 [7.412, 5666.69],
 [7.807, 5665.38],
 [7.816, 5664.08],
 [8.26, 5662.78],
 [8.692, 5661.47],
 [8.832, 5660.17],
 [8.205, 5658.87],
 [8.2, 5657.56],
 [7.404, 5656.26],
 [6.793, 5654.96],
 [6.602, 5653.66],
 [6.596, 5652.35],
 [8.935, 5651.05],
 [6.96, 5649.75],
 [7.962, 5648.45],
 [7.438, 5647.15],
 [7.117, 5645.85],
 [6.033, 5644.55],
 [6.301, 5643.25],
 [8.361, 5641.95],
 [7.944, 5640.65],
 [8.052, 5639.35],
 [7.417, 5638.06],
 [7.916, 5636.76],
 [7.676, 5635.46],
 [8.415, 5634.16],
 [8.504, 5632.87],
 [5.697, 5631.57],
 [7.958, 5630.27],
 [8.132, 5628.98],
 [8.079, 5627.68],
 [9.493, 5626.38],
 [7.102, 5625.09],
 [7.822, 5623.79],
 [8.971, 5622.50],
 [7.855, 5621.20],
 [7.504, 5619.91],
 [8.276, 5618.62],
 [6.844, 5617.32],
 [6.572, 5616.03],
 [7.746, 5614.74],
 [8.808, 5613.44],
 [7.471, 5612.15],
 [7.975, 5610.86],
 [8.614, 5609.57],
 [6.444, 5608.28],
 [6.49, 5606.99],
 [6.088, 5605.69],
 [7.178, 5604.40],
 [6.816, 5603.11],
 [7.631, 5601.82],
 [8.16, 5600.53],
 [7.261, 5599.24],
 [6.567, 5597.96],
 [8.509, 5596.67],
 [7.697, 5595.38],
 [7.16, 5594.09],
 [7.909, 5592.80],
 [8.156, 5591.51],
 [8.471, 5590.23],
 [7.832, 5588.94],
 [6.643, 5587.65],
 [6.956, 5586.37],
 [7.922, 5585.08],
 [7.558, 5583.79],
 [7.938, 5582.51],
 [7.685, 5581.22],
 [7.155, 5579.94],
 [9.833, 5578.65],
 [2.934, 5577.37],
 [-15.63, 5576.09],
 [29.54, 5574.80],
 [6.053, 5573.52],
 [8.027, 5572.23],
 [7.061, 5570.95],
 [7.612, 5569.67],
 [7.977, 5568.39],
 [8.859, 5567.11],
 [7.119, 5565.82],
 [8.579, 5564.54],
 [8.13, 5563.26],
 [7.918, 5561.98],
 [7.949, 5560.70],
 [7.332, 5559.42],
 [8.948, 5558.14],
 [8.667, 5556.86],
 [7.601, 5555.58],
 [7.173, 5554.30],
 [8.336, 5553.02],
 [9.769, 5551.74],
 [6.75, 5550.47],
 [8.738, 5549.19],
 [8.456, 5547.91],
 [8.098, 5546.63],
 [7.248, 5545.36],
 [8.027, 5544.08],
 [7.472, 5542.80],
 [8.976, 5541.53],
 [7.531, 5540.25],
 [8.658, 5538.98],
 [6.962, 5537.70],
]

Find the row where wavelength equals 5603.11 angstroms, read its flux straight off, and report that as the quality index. 6.816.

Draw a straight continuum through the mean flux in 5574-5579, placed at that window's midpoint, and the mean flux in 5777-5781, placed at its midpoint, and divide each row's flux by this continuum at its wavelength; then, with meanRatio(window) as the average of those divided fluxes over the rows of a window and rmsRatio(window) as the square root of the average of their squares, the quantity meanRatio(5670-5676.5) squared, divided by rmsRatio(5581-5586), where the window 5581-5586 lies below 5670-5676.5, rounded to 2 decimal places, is 0.79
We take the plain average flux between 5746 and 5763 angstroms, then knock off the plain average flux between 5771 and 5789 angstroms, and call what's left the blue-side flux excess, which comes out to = -0.1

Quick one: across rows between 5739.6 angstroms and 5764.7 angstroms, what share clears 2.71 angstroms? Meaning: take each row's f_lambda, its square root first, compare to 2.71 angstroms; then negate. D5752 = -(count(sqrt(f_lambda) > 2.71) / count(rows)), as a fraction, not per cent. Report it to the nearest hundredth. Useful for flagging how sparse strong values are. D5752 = -0.53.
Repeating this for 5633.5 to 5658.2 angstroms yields -0.63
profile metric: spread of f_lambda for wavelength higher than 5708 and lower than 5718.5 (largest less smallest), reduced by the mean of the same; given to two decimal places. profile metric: -4.60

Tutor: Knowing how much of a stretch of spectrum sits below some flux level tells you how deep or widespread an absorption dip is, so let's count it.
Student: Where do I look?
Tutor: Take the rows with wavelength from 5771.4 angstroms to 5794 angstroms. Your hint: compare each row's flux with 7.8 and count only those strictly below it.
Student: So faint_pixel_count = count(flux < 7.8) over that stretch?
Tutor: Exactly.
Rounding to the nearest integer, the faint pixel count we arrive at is 11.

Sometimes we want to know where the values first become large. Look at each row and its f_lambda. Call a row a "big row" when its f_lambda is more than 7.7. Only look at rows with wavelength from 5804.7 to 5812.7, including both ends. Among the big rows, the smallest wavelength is 5805.36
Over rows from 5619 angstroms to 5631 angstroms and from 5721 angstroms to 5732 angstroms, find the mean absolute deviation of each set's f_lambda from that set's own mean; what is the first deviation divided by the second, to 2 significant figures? 0.53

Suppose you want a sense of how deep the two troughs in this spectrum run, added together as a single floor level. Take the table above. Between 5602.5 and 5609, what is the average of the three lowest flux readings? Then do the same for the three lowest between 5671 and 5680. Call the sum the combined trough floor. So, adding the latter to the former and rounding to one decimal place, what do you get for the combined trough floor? 12.8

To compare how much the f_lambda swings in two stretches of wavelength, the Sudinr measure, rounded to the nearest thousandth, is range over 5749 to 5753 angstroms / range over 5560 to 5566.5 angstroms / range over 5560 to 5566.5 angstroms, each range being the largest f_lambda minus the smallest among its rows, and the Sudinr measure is 0.243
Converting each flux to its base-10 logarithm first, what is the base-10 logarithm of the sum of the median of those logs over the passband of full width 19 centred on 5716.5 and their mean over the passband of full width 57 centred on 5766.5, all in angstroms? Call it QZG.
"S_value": 0.2411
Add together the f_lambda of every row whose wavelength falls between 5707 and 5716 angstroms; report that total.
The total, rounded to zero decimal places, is 55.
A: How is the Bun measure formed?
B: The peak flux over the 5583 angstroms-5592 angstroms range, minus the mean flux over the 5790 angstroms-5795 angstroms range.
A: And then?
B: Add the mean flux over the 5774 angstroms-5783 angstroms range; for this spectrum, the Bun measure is 9.0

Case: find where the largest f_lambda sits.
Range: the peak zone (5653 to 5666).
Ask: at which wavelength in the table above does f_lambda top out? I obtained 5660.17 angstroms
